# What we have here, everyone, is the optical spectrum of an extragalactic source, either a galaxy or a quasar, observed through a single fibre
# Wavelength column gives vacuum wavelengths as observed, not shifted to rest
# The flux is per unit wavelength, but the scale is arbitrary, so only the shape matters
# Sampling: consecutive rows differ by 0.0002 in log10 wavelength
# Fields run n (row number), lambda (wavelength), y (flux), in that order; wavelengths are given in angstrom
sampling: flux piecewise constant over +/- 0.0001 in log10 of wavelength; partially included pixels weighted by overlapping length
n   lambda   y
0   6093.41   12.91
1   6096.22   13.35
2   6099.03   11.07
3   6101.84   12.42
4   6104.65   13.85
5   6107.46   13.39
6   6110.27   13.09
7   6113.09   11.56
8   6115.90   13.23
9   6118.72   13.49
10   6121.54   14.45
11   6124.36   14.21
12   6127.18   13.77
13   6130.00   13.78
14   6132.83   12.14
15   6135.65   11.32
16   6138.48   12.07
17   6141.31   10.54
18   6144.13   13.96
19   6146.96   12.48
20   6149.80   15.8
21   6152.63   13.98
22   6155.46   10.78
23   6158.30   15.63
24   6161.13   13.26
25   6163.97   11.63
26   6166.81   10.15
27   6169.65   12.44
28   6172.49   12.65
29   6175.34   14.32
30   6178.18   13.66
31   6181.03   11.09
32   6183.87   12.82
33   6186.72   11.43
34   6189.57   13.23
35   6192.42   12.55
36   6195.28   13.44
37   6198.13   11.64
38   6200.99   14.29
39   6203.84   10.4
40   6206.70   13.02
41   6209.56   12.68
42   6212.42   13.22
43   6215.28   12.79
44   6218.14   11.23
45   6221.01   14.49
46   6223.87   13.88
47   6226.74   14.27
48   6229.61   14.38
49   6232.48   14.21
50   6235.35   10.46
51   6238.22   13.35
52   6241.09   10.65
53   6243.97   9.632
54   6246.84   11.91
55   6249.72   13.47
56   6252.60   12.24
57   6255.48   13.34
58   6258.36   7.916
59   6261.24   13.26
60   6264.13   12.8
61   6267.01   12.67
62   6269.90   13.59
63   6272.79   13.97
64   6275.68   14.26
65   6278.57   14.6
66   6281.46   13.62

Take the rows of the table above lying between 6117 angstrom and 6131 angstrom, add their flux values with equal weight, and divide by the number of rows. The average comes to 13.9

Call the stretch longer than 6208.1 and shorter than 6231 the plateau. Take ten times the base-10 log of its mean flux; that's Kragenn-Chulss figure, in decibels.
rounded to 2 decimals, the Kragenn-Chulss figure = 11.26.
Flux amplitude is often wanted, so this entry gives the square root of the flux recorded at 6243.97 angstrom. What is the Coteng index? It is 3.1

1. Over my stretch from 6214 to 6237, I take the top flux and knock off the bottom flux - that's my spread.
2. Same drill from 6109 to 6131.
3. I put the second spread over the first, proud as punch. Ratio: 0.72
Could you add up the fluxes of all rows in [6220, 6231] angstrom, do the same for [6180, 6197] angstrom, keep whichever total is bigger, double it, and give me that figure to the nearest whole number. 149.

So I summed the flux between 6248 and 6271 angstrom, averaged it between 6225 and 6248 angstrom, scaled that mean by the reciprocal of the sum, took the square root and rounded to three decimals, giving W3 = 0.353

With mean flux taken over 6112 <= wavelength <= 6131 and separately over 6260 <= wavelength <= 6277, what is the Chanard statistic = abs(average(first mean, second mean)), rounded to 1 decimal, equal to 13.5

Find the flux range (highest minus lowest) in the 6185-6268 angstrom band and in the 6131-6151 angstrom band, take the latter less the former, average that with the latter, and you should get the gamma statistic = 2.0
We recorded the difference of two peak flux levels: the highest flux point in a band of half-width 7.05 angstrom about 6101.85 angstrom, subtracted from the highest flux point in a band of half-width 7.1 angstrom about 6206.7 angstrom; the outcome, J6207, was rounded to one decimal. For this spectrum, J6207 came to 0.4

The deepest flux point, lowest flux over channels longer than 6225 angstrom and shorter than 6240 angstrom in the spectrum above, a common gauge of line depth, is 10.46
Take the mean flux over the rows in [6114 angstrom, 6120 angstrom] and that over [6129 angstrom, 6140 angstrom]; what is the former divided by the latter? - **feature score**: 1.08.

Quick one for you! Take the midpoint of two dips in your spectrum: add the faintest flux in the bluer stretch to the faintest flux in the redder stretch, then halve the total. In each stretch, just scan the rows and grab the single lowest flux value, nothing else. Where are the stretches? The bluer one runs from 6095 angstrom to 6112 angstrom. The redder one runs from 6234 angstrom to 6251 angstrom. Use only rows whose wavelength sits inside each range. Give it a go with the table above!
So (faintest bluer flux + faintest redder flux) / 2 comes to 10.4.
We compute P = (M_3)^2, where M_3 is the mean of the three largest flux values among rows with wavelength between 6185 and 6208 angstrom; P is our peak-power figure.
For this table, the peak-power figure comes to 186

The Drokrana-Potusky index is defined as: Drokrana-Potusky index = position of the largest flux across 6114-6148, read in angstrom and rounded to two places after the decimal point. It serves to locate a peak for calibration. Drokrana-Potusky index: 6121.54 angstrom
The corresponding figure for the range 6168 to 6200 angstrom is 6175.34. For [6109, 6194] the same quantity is 6149.80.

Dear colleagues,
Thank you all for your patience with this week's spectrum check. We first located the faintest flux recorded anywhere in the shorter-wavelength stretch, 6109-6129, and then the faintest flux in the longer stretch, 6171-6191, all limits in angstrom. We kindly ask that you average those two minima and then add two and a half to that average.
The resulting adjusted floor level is 13.8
